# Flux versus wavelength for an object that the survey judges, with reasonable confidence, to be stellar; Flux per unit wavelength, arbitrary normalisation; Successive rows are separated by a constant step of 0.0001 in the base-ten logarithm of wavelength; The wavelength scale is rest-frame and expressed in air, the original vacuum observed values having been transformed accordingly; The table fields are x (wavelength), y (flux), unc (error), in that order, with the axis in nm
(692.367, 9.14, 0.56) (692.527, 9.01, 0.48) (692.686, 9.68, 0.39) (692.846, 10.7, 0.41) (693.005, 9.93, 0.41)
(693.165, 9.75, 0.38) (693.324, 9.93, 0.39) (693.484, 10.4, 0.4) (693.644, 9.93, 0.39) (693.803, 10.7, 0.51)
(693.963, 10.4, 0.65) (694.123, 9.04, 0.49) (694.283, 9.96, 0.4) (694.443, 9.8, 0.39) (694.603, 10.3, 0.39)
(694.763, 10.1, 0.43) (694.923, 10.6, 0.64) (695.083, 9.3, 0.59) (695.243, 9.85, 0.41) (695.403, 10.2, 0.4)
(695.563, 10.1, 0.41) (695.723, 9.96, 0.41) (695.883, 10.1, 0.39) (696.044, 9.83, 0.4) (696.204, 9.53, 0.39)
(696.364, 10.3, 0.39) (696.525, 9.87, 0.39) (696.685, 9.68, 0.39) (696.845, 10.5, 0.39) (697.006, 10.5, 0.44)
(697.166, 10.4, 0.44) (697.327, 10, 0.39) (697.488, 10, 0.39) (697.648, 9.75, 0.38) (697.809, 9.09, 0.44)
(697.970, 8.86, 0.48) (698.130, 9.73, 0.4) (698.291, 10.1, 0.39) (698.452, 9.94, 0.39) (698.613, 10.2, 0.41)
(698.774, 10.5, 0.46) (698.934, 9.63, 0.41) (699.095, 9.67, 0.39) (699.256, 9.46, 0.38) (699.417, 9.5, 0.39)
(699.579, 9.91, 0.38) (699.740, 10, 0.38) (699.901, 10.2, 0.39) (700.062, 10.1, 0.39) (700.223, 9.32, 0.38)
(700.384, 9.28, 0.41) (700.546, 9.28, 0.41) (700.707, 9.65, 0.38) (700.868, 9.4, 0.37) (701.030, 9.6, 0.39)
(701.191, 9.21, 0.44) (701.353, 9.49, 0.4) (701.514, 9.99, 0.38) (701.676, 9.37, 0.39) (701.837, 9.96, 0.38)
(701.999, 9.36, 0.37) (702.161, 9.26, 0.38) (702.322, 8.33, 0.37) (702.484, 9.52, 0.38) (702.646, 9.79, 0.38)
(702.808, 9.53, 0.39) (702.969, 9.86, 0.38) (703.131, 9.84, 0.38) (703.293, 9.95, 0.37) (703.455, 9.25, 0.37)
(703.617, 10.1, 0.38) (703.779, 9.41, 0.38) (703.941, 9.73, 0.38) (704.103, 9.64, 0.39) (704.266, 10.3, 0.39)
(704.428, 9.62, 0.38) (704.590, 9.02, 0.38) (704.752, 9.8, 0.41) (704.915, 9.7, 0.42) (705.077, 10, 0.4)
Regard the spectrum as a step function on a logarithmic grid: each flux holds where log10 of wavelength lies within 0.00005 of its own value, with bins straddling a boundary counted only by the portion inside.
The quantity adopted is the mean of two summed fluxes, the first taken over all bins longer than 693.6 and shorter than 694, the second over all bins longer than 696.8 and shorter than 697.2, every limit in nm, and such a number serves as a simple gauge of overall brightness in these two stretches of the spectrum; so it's 31.2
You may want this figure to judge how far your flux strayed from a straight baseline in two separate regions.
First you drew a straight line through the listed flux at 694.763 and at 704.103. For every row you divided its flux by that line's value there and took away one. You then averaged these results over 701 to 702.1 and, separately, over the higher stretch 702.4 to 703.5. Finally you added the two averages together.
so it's -0.022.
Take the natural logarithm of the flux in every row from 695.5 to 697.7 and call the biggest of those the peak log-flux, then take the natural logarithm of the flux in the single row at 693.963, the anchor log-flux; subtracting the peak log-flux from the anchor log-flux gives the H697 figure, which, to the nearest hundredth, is -0.01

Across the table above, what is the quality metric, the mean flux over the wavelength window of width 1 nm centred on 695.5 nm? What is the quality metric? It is 9.9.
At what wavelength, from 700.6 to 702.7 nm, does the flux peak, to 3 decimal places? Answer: 701.514 nm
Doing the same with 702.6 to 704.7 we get 704.266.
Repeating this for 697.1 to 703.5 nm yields 698.774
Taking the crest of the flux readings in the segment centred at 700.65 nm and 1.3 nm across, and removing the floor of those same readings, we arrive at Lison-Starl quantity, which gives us 0.89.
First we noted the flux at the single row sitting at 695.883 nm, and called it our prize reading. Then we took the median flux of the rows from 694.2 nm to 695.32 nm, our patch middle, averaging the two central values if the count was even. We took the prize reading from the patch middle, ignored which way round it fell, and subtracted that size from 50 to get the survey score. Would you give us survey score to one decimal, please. 49.9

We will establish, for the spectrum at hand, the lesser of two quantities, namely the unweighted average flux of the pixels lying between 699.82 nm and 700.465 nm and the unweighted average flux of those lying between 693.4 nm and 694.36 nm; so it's 9.7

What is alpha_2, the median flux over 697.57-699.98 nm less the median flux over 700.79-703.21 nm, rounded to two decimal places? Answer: 0.23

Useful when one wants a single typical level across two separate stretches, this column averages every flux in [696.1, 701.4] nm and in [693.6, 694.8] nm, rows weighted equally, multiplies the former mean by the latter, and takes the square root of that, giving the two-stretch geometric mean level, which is 9.90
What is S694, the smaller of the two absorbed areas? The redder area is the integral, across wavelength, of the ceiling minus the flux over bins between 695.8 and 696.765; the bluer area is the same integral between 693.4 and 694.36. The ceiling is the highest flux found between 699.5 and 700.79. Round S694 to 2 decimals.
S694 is 0.12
